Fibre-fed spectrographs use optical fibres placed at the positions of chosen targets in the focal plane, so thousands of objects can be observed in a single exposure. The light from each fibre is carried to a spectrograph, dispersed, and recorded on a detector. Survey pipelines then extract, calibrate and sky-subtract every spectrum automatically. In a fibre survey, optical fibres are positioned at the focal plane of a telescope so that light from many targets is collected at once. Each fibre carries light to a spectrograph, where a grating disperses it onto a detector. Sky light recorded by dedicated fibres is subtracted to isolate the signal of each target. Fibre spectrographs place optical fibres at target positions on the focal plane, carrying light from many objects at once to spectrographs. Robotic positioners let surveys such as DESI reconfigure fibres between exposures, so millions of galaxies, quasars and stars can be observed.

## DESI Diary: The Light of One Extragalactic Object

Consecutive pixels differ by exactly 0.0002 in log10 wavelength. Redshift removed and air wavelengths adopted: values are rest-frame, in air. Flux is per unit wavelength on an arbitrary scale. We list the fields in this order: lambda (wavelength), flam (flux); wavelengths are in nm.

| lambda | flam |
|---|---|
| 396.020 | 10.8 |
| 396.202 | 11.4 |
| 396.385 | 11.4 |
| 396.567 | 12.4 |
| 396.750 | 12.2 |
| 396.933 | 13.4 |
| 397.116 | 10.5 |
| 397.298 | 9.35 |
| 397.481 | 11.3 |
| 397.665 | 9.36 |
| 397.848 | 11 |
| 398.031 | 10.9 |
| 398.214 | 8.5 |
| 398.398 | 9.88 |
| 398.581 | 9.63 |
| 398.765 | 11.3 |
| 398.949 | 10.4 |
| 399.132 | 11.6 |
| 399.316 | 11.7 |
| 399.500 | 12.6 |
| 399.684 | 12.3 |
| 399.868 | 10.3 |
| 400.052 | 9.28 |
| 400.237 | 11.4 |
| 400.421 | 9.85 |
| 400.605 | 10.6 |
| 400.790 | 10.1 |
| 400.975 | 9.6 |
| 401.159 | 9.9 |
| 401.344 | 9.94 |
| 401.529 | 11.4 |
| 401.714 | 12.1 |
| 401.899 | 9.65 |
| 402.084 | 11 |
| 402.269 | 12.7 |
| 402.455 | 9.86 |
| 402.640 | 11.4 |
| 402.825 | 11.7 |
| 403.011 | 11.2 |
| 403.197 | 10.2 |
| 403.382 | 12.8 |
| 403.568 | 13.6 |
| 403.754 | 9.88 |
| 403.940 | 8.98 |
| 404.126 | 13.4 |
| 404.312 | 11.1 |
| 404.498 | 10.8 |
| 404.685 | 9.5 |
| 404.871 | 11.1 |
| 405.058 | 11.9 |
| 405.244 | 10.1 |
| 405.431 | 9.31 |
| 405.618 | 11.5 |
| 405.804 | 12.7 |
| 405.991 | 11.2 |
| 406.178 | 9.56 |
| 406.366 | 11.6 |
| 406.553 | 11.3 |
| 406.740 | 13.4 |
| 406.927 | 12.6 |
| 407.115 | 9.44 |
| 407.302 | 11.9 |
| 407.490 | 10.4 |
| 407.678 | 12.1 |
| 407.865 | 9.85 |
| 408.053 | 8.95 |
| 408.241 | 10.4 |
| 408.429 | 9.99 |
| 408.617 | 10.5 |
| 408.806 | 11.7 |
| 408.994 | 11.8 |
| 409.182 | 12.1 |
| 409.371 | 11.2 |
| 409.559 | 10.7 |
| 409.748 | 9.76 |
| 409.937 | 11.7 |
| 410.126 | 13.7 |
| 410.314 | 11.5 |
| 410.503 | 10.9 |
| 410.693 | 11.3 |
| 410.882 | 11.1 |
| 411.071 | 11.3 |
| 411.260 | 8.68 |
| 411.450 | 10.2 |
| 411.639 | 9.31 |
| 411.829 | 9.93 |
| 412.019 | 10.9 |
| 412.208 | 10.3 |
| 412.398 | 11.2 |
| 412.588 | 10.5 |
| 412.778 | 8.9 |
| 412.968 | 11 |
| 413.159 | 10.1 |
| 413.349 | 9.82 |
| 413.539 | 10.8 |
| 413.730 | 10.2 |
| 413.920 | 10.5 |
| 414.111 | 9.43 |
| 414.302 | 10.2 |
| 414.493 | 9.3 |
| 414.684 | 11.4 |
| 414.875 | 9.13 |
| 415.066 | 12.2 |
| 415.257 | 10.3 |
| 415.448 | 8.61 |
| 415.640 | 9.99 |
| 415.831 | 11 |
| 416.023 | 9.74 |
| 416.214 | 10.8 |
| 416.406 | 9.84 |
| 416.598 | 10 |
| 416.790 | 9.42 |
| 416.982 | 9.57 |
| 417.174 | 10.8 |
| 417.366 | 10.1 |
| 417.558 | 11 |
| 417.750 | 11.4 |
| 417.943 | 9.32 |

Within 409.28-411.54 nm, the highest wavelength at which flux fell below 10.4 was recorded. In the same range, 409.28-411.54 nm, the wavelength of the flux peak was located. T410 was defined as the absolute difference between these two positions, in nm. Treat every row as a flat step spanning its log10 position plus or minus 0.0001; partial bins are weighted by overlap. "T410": 1.32 nm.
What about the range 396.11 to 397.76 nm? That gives 0.73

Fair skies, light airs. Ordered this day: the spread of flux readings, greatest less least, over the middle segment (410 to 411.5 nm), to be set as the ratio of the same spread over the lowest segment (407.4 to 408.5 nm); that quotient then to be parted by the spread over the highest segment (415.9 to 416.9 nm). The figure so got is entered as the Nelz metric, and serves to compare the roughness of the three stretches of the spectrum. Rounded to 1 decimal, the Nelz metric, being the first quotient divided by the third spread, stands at 1.2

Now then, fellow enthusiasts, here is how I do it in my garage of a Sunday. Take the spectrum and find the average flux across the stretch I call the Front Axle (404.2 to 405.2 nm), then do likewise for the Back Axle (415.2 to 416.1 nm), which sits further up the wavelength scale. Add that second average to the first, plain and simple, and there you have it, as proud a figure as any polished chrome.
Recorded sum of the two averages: 20.8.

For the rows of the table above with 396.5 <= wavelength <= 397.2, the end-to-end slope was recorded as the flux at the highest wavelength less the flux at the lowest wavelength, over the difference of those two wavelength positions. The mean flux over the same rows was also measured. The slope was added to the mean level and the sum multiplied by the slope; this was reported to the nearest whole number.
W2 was -30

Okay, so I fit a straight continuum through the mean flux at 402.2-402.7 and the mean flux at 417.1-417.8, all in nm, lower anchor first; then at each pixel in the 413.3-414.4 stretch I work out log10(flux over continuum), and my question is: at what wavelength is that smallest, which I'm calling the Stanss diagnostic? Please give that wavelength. 414.111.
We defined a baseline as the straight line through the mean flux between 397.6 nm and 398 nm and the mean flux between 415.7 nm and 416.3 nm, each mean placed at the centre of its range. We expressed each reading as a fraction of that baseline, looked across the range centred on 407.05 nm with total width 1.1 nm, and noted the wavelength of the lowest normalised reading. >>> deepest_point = 407.115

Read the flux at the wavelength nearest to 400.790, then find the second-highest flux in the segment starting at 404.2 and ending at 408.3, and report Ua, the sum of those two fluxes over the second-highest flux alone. 1.80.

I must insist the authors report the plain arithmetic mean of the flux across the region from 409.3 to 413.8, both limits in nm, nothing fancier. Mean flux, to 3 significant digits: 10.6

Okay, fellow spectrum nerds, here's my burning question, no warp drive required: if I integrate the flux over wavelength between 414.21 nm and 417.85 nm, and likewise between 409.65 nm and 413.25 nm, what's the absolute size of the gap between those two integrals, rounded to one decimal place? 1.0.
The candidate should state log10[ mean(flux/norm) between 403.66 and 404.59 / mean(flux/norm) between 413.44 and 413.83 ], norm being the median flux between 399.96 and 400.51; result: 0.014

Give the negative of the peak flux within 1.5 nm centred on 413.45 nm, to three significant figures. -11.0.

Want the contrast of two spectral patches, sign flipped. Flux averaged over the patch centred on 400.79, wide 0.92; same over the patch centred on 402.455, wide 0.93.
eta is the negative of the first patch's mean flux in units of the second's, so -0.88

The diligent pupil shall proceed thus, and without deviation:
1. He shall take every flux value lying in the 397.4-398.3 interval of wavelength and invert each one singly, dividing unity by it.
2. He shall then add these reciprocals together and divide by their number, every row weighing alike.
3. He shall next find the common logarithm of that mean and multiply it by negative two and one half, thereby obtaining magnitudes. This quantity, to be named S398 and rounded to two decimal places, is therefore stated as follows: 2.51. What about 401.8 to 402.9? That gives 2.60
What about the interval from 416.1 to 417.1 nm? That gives 2.49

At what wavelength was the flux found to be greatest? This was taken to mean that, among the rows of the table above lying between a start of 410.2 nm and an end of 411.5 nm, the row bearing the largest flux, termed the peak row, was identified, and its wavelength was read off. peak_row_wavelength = 410.314 nm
